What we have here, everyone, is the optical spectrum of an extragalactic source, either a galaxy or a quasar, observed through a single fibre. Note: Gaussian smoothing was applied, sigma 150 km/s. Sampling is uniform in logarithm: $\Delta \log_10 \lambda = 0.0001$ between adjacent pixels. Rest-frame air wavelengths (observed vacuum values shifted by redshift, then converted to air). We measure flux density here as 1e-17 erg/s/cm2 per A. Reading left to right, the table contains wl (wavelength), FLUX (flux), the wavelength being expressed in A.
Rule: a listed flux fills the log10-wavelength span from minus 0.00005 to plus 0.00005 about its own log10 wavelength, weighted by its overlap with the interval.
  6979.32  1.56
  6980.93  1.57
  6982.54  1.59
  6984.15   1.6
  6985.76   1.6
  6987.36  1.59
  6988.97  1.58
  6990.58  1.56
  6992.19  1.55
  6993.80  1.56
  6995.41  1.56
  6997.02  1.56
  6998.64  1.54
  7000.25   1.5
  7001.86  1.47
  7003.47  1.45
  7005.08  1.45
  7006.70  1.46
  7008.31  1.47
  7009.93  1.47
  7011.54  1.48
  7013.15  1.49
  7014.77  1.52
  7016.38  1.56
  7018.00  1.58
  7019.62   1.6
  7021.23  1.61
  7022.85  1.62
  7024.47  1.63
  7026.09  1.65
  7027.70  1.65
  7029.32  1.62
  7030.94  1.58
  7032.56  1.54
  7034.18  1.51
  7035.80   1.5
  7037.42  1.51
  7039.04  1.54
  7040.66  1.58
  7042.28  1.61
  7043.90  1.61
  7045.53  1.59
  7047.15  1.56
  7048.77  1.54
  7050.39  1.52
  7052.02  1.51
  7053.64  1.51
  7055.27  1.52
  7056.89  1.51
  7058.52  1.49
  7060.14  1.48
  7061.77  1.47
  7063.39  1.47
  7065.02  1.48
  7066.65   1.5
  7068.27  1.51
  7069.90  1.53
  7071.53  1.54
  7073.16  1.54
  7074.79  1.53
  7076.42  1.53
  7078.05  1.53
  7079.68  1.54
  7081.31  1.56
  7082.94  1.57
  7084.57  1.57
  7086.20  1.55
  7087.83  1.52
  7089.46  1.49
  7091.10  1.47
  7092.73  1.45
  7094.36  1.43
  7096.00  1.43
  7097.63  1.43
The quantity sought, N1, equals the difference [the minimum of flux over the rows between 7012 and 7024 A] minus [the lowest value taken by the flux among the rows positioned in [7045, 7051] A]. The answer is -0.030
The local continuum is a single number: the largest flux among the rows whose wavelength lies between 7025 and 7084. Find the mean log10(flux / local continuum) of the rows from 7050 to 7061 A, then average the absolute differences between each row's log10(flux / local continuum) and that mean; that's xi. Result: 0.0034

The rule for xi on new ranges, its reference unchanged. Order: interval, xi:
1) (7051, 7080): 0.0056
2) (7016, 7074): 0.0126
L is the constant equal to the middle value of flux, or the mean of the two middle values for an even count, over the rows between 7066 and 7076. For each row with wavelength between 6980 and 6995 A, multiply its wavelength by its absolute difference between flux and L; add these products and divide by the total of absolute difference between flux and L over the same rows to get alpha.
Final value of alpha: 6986.4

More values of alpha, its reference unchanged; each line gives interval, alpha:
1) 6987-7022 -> 7005.7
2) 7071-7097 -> 7090.0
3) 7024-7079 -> 7042.7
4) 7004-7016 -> 7008.7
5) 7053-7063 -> 7059.1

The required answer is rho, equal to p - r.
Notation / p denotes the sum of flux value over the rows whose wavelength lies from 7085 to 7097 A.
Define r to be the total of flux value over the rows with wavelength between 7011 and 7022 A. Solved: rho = -0.5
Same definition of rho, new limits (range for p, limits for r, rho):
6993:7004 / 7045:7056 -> -0.1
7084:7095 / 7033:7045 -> -0.4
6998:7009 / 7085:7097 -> 0.0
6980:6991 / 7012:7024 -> 0.1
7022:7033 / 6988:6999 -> 0.4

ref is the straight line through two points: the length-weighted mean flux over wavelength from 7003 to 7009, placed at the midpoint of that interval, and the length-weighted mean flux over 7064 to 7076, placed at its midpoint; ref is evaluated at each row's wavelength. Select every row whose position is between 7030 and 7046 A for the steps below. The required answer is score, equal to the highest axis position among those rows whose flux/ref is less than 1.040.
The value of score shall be 7039.04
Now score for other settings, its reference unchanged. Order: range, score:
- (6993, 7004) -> 7003.47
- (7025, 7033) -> 7032.56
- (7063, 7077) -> 7076.42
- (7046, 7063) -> 7061.77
